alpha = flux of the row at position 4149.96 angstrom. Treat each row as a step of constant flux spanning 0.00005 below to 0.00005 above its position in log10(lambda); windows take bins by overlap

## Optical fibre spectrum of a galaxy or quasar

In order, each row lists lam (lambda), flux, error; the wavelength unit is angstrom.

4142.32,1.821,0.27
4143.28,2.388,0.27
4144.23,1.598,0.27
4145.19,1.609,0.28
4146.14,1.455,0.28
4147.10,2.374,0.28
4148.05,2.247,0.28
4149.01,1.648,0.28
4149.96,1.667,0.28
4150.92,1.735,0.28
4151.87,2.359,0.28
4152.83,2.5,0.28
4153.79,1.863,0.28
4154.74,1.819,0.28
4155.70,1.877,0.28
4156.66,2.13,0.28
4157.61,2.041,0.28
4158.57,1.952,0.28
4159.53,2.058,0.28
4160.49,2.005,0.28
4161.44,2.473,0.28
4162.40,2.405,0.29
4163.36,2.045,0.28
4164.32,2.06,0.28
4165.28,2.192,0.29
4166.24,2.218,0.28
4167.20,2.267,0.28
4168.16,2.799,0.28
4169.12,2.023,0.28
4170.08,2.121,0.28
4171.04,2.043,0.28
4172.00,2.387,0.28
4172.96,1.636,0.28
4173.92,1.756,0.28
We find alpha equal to 1.667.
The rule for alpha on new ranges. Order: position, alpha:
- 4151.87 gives 2.359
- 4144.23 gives 1.598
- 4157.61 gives 2.041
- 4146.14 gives 1.455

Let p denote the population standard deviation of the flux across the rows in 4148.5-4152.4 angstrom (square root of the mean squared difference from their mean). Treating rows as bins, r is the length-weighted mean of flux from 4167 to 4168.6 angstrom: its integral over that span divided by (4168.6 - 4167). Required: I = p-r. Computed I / -2.28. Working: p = 0.29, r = 2.6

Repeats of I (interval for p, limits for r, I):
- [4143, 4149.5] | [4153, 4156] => -1.54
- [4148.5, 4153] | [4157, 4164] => -1.77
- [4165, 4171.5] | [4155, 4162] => -1.83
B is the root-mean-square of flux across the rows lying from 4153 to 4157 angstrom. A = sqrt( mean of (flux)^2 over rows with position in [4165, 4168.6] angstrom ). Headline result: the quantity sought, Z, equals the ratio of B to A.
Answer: 0.81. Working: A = 2.38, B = 1.93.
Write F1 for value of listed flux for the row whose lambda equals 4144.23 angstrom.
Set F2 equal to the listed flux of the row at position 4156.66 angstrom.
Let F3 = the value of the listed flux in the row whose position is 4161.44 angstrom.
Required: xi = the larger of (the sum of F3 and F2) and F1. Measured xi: 4.60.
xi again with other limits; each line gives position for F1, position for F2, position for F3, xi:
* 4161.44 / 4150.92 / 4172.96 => 3.37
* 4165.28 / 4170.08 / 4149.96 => 3.79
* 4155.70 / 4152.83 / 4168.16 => 5.30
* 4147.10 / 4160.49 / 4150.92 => 3.74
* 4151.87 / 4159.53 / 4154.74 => 3.88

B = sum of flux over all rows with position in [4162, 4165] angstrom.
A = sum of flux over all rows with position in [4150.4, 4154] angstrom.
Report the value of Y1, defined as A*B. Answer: 55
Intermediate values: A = 8.5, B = 6.5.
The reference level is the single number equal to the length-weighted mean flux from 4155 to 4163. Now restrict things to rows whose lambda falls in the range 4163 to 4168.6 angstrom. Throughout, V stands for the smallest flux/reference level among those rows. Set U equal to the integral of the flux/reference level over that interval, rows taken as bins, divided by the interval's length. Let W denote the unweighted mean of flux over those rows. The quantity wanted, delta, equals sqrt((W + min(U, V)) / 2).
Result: 1.272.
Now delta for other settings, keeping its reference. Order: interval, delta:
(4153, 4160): 1.189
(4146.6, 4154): 1.190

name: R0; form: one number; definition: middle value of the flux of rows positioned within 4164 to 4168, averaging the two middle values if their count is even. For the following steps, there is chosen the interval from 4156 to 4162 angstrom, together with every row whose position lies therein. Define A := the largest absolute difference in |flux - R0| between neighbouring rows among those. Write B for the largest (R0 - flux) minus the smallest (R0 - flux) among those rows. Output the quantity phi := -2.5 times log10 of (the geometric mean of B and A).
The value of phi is 1.6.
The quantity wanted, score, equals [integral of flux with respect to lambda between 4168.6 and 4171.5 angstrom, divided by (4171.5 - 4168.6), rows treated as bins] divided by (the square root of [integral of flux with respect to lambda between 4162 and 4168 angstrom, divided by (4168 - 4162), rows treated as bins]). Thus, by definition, 1.39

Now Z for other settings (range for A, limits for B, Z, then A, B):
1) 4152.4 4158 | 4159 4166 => 1.06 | 2.05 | 2.18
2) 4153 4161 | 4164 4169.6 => 1.15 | 1.97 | 2.27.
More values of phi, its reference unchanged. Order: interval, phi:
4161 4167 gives 1.6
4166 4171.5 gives 0.5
